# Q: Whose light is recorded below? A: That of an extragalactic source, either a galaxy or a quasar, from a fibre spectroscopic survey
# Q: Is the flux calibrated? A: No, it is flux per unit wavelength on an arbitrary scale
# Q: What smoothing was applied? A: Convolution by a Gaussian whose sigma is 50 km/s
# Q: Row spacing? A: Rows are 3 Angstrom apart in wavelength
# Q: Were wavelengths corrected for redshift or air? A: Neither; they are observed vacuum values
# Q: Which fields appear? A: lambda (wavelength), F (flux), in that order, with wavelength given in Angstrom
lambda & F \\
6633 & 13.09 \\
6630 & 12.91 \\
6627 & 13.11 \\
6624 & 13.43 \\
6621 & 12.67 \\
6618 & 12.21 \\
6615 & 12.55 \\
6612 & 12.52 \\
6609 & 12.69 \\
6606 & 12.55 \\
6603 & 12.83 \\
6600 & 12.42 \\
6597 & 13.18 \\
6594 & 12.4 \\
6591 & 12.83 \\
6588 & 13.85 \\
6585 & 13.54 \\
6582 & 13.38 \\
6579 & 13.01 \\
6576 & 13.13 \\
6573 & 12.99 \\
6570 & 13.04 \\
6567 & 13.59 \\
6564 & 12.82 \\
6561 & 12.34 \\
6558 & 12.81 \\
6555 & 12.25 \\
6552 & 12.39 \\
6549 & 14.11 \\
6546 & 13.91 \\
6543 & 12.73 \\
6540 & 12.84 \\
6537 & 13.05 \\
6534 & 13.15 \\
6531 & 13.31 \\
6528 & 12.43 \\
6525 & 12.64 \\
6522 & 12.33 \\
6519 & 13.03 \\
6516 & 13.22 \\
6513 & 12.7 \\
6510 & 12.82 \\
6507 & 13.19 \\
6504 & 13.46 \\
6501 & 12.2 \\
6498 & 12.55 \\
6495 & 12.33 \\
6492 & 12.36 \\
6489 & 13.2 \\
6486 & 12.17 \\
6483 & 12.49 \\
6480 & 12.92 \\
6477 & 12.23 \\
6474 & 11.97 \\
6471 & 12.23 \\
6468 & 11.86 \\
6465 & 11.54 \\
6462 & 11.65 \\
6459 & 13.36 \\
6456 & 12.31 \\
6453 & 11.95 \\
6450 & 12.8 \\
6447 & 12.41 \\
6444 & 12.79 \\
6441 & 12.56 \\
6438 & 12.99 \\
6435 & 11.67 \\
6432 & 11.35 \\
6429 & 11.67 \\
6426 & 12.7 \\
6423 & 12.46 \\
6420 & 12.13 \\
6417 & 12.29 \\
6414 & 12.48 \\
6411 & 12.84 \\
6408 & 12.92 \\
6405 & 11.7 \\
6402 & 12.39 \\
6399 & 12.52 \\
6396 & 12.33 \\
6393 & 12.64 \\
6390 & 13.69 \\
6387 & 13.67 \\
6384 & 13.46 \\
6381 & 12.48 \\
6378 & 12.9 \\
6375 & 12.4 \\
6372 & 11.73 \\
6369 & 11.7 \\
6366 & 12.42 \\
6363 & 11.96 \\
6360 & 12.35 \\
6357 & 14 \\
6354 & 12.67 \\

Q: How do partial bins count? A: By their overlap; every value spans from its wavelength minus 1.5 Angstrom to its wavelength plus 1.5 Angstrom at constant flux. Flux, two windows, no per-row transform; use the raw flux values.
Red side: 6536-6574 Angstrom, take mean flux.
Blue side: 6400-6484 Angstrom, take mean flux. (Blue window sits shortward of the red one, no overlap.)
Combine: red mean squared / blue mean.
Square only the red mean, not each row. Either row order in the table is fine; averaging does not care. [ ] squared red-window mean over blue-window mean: 13.7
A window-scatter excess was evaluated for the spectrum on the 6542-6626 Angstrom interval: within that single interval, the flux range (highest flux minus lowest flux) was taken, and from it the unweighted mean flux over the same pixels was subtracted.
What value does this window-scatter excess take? -11.0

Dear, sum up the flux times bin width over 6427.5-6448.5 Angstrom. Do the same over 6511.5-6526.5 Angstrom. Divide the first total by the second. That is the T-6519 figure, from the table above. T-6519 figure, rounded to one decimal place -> 1.3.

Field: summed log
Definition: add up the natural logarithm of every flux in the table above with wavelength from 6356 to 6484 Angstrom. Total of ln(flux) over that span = 108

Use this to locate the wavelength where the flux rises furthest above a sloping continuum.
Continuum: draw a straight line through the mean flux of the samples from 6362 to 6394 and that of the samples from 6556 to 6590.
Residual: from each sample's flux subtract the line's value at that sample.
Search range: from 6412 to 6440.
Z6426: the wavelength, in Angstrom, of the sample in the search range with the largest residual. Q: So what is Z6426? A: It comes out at 6438 Angstrom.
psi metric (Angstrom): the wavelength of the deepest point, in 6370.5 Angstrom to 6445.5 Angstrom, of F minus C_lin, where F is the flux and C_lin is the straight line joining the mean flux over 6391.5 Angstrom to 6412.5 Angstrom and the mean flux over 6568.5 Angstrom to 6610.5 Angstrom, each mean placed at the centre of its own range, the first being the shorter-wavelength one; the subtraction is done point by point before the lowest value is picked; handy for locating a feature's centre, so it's 6432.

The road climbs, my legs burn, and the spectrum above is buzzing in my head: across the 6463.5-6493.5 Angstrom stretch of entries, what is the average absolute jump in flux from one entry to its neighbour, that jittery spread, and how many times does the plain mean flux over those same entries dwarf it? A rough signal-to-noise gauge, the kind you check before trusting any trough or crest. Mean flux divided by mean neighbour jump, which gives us 24.5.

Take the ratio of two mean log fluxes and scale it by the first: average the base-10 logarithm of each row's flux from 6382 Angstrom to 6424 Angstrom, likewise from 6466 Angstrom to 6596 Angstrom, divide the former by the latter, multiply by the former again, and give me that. 1.10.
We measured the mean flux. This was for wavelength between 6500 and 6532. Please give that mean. 12.85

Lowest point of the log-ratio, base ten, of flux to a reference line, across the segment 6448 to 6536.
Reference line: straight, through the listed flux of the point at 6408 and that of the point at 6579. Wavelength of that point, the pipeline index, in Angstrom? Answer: 6465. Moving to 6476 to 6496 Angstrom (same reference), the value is 6486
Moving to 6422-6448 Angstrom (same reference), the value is 6432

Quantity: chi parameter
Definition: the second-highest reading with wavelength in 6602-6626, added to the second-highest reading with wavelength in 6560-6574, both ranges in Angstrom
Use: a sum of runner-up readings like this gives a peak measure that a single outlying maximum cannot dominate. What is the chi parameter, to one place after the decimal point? 25.9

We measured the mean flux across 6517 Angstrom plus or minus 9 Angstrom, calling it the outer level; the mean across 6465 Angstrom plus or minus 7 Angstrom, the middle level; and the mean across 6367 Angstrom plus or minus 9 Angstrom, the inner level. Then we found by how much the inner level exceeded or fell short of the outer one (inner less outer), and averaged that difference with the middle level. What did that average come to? 5.7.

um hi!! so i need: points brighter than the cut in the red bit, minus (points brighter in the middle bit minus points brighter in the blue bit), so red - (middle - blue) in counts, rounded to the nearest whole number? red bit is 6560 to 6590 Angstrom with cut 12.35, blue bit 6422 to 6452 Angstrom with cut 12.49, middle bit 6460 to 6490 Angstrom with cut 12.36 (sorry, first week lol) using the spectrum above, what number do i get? 11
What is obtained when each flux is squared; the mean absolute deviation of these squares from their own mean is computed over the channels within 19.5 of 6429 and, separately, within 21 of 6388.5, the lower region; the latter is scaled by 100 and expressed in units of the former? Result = 137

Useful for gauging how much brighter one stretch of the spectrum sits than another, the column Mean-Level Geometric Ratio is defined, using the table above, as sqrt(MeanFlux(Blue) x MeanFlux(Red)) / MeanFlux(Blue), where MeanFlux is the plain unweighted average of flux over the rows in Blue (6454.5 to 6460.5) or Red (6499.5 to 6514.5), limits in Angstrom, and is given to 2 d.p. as 1.00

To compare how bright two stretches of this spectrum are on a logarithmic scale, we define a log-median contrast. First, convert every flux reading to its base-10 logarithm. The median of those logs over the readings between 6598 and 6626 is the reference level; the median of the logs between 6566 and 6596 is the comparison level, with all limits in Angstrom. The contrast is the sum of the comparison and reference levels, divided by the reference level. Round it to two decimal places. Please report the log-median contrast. 2.02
